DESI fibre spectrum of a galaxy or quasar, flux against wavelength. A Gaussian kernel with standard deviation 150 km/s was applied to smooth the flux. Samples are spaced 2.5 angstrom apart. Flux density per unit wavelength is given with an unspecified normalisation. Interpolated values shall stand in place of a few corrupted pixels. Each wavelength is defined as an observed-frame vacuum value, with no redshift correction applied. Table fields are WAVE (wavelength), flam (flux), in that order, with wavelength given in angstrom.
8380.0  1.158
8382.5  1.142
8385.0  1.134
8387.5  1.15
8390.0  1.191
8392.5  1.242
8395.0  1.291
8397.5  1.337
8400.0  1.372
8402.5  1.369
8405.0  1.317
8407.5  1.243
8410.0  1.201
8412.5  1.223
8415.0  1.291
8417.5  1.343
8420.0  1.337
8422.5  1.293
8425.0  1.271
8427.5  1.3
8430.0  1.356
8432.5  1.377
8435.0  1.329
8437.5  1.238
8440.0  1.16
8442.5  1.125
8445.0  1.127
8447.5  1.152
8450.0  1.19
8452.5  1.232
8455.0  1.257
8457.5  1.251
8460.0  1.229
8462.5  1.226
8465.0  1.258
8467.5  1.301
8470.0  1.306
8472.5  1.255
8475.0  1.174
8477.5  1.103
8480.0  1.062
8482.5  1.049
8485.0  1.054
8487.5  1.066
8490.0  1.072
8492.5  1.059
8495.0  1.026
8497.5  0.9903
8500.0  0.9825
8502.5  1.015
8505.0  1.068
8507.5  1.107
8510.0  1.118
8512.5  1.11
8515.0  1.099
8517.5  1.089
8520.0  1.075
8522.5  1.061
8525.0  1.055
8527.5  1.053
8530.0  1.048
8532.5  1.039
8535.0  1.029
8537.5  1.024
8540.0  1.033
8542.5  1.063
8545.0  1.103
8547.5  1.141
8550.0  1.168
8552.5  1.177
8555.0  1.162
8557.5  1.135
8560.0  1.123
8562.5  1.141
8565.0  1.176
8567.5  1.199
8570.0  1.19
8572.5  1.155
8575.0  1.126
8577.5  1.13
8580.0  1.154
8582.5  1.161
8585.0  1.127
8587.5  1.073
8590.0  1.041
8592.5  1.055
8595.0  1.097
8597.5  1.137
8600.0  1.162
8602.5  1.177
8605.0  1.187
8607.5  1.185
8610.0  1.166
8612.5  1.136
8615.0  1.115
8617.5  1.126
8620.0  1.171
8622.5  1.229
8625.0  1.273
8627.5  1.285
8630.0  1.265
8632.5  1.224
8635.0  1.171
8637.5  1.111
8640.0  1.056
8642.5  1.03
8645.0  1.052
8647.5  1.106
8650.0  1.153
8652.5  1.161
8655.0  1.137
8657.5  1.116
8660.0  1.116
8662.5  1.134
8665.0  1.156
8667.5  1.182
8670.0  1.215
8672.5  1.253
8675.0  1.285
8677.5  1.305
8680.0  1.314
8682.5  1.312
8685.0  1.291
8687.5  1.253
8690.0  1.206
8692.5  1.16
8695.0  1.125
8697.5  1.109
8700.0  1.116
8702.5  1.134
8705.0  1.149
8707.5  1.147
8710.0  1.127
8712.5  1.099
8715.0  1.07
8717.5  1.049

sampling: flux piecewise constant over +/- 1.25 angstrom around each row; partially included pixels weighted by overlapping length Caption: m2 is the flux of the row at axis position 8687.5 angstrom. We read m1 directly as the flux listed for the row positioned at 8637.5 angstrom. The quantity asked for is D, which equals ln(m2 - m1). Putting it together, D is -2.0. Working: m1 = 1.111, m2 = 1.253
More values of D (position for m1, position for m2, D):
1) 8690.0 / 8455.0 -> -3.0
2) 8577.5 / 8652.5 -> -3.5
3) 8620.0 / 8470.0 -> -2.0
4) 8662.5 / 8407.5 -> -2.2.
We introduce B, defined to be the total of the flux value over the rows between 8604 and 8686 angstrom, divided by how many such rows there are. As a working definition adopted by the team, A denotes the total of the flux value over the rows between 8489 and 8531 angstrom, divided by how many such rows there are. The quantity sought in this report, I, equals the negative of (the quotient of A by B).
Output -0.90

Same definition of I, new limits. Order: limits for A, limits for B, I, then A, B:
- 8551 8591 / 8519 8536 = -1.09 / 1.14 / 1.05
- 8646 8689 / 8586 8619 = -1.07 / 1.21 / 1.13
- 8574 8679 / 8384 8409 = -0.91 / 1.16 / 1.26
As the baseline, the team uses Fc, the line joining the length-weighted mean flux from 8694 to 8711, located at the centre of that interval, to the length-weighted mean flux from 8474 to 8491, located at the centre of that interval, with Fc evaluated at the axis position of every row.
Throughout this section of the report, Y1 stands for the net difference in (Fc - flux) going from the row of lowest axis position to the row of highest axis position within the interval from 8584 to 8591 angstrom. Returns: 0.09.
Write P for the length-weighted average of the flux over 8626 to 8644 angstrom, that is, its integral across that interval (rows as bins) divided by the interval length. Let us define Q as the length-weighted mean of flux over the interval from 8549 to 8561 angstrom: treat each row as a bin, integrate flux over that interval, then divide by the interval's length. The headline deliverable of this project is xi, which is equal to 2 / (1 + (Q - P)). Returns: 2.02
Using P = 1.163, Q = 1.15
